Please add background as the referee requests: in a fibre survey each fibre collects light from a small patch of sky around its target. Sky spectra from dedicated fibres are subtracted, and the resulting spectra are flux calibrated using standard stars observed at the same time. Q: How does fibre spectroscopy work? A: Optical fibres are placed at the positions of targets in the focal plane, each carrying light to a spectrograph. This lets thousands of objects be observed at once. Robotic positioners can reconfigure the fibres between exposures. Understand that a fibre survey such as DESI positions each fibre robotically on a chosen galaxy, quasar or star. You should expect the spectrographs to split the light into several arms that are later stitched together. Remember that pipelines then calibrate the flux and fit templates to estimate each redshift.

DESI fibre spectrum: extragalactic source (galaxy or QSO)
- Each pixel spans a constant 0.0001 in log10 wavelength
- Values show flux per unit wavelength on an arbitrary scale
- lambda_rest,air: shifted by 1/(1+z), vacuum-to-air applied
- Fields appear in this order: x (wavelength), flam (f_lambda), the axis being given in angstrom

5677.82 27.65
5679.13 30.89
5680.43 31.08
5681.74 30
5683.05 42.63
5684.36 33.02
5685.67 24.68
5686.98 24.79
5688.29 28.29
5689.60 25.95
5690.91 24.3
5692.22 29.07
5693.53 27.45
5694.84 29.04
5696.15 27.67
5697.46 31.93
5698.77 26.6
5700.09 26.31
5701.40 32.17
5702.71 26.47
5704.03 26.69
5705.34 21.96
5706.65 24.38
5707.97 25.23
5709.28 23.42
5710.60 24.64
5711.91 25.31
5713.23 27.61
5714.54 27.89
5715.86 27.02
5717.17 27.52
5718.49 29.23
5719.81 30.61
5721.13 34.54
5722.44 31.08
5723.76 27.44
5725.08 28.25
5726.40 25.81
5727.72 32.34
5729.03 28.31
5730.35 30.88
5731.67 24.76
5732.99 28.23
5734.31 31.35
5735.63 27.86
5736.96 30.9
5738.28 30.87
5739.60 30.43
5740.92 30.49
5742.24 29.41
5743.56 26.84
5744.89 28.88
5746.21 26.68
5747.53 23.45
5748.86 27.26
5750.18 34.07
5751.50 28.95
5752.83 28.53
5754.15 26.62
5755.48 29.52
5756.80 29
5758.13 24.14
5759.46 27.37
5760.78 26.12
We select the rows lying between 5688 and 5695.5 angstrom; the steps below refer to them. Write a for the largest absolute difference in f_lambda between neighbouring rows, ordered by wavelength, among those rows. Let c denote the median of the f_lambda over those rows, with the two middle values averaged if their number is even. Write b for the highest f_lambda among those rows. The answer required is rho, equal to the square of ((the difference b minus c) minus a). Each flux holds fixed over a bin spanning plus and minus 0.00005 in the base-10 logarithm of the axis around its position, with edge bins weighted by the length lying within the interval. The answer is 12.7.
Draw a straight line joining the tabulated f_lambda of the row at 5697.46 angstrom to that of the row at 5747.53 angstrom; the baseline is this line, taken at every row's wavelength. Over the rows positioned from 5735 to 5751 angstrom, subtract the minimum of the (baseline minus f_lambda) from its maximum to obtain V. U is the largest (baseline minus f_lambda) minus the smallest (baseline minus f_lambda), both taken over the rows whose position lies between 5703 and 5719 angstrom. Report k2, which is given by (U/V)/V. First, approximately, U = 9.5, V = 11.1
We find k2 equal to 0.08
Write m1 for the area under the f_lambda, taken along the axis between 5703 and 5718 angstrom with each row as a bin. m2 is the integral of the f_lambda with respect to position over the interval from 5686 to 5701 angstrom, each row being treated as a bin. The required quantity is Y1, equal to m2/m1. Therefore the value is 1.07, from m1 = 385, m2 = 411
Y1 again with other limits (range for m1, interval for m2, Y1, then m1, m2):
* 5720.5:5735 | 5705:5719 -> 0.85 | 426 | 363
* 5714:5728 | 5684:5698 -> 0.95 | 408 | 388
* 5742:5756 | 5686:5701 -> 1.04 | 394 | 411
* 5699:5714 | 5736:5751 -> 1.12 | 388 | 435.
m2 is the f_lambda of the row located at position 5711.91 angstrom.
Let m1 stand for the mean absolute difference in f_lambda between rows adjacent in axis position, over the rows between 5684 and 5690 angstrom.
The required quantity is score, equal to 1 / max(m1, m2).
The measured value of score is 0.040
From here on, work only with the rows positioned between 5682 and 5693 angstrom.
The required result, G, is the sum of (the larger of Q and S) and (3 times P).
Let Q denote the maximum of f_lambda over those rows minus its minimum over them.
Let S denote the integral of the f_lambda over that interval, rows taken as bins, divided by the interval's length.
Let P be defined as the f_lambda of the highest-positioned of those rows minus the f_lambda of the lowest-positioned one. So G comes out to -12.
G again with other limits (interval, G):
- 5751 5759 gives 13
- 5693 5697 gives 29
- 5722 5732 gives 10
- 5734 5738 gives 29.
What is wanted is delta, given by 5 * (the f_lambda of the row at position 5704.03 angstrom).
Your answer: 133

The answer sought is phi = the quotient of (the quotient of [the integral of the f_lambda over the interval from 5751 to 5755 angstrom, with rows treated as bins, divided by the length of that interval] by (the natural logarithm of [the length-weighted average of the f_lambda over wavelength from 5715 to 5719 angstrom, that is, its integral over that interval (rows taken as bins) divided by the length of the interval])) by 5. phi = 1.68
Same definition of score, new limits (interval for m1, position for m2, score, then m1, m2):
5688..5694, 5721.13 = 0.029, 2.6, 34.54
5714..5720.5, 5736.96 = 0.032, 1.1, 30.9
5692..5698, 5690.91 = 0.041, 2.2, 24.3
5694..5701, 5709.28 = 0.043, 2.8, 23.42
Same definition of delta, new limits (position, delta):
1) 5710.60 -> 123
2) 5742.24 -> 147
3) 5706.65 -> 122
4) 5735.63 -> 139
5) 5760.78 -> 131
